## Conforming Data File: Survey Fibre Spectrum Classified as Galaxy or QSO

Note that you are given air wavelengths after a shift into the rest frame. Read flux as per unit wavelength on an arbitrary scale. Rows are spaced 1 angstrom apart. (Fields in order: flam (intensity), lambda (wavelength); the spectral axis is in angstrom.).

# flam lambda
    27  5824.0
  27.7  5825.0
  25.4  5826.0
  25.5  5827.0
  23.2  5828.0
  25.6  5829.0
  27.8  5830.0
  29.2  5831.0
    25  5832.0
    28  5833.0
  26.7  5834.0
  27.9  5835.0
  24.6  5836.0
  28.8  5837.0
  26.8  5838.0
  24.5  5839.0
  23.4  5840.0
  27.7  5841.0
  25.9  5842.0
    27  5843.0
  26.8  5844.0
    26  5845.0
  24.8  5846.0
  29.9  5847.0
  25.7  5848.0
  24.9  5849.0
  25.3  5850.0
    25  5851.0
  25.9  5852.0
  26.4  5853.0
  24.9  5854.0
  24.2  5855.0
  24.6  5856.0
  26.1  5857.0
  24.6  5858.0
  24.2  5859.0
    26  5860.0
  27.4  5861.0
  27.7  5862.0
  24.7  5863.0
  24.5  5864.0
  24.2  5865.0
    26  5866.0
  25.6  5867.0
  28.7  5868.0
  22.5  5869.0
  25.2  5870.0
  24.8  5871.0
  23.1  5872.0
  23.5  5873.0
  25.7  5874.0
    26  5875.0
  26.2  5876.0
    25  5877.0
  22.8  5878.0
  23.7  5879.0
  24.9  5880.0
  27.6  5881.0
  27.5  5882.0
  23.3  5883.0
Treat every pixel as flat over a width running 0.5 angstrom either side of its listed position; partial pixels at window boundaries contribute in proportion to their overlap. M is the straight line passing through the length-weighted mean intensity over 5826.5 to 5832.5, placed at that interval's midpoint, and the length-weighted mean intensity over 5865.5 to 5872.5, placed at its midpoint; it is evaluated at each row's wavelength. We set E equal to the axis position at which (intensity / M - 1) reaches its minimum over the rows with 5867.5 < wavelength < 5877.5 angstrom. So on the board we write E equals 5869.0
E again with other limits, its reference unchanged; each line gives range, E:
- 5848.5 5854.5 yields 5849.0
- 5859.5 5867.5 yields 5865.0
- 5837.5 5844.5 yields 5840.0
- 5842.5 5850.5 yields 5846.0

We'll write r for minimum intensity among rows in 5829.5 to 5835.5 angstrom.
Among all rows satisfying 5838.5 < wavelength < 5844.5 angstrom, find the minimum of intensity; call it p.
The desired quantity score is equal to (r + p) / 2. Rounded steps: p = 23.4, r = 25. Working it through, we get 24.20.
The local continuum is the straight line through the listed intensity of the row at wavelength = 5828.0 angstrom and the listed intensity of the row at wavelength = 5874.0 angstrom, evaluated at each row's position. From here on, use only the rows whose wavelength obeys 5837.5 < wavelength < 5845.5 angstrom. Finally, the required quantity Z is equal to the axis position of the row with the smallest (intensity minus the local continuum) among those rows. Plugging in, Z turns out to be 5840.0 angstrom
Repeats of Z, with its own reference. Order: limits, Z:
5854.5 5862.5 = 5859.0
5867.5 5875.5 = 5869.0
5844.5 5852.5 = 5851.0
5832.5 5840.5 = 5840.0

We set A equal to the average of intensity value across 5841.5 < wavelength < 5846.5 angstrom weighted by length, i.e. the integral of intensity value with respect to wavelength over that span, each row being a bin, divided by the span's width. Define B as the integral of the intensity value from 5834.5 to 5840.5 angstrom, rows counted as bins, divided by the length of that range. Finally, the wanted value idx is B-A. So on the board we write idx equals -0.1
